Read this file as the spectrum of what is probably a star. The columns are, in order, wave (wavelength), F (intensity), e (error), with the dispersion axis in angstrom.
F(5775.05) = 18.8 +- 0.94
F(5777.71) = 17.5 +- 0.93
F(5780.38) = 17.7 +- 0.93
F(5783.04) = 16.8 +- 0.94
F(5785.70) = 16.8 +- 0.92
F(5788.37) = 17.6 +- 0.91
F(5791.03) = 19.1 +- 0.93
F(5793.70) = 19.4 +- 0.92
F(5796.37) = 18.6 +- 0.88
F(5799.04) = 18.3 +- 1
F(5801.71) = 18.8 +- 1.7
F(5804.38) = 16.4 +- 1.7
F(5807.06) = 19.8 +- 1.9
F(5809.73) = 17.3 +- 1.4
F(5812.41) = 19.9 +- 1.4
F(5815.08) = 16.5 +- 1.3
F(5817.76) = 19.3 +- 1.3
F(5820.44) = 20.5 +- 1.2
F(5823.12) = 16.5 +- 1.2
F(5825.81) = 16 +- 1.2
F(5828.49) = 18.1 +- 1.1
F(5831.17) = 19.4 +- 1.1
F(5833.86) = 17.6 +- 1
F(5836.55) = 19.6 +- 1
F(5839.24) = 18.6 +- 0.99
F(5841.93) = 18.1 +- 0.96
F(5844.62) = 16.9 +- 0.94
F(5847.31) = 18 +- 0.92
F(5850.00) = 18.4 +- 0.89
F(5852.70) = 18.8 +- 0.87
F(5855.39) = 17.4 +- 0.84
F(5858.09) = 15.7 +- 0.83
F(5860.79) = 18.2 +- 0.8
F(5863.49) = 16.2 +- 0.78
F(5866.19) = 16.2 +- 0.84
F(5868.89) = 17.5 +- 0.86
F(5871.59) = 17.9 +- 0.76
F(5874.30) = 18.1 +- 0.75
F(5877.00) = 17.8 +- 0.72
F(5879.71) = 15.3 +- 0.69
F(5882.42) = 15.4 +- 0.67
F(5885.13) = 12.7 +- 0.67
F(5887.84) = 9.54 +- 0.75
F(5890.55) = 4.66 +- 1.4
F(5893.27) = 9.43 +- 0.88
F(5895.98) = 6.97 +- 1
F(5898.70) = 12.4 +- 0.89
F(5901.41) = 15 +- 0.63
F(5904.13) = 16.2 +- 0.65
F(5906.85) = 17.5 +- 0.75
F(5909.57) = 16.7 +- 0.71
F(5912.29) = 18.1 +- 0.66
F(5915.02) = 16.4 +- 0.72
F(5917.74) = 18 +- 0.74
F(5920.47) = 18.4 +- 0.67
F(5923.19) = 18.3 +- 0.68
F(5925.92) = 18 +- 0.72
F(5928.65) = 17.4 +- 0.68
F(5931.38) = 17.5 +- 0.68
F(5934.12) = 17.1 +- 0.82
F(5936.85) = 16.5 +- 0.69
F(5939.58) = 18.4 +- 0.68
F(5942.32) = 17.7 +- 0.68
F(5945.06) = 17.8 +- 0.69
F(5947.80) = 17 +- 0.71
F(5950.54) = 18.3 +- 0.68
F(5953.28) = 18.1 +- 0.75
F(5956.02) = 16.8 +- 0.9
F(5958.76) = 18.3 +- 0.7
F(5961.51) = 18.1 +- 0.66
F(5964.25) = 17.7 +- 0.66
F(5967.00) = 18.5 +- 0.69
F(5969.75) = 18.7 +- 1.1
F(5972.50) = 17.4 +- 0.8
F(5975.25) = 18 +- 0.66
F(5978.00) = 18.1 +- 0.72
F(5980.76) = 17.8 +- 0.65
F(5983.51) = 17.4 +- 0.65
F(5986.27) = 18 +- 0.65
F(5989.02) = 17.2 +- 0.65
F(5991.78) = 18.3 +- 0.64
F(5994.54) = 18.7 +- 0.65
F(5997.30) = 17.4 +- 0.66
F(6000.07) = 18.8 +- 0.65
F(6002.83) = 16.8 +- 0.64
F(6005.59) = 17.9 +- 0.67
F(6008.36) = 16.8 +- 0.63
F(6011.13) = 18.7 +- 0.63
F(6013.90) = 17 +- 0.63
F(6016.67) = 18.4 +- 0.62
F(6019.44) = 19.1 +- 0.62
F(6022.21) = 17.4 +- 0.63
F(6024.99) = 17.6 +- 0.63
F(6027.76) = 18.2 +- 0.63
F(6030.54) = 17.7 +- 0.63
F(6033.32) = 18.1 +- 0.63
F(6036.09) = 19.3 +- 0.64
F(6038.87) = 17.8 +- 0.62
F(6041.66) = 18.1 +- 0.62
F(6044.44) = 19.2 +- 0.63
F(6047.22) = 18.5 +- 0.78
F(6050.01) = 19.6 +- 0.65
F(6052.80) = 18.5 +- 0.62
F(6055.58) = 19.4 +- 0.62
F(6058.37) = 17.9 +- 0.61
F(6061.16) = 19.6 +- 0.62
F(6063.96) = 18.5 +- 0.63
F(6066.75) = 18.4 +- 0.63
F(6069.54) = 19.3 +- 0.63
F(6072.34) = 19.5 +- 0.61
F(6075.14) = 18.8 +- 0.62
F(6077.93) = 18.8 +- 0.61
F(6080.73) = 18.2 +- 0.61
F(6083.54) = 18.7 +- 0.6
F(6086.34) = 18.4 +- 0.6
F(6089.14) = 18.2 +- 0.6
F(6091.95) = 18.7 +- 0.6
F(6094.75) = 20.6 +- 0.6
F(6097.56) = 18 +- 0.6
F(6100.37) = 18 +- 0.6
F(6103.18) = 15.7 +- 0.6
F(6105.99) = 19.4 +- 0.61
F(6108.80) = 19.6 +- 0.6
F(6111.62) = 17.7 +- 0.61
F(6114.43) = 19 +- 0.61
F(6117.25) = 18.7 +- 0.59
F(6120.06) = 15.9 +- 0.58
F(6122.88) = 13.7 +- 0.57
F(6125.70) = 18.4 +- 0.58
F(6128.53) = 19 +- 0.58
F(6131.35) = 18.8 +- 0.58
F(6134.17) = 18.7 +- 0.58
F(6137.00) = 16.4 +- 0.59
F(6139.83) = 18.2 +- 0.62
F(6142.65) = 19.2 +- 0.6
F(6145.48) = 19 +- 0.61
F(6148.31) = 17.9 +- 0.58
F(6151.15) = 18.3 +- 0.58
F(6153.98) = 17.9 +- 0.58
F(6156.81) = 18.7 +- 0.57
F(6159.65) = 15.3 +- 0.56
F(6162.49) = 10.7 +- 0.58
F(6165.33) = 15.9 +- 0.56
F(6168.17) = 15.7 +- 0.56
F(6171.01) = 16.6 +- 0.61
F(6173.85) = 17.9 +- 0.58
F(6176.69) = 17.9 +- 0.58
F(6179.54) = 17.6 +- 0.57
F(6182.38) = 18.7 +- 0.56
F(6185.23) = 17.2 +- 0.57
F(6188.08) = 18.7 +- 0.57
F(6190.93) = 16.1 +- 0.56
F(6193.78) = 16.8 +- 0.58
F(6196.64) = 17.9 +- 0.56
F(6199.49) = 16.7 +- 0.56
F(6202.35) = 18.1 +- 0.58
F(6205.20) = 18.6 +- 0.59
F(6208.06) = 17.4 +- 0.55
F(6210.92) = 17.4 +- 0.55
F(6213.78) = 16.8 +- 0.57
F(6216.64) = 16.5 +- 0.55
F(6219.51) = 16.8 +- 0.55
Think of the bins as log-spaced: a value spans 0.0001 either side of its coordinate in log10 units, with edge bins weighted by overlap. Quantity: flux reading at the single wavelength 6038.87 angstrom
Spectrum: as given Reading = 17.8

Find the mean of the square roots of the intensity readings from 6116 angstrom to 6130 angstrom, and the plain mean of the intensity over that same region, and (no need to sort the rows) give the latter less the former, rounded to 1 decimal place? 13.0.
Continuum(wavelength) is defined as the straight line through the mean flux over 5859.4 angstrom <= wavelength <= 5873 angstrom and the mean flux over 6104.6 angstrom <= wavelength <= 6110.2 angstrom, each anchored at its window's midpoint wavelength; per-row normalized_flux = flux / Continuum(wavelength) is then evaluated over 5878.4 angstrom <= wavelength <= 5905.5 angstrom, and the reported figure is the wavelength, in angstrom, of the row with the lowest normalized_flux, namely 5890.55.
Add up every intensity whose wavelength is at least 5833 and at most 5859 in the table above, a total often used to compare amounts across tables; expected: 179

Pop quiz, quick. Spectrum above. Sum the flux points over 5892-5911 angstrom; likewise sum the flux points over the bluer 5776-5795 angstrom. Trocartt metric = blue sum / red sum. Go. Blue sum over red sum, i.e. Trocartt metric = 1.33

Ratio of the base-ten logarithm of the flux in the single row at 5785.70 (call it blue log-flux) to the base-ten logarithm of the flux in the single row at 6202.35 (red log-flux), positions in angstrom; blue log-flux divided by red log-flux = 0.97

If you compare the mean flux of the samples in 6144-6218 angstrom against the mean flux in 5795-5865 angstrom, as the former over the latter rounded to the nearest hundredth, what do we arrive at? 0.95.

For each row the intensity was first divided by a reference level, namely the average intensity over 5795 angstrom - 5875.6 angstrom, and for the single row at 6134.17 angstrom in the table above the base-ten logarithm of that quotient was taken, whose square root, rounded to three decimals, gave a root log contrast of 0.133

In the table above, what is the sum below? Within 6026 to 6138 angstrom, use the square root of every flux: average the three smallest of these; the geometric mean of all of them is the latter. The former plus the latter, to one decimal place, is 8.2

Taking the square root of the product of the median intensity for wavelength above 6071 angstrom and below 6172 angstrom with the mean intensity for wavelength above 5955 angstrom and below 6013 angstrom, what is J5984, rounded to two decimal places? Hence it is 18.11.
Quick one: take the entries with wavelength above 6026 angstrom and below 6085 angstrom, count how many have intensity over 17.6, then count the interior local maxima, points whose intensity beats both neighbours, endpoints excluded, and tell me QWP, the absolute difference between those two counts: 15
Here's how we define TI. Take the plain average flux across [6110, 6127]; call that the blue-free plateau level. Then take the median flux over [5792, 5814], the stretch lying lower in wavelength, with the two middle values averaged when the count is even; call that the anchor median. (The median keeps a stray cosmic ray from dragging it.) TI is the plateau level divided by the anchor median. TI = 0.92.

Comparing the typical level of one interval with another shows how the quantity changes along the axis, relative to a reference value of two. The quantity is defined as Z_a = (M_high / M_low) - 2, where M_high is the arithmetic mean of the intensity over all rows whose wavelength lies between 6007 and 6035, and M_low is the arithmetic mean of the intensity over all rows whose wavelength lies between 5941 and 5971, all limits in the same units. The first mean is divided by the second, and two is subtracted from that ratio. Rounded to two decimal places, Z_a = -1.00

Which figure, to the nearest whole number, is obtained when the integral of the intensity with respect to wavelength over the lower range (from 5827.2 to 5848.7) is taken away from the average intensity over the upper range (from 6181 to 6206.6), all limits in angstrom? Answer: -376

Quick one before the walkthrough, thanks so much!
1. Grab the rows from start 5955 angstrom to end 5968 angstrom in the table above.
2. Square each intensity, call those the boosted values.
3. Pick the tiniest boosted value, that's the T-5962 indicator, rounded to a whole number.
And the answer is 282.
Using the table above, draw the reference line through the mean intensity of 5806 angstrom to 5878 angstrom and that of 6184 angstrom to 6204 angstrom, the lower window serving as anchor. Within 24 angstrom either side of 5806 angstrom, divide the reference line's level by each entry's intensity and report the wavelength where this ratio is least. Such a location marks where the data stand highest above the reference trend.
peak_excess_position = 5820.44 angstrom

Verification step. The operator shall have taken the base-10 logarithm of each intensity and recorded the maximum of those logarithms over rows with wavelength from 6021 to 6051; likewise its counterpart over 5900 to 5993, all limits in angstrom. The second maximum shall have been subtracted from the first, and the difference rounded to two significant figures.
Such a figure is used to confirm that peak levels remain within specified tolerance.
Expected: 0.020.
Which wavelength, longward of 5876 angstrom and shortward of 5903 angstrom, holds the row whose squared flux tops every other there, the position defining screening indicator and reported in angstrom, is 5877.00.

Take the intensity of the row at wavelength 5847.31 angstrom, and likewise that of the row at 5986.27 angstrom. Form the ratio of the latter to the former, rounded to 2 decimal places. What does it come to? 1.00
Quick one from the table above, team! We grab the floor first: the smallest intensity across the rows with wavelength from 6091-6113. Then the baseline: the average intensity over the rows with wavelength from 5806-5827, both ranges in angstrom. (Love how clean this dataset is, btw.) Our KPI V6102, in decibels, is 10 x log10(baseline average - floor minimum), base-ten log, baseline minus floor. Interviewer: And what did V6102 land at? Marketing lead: 4.0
